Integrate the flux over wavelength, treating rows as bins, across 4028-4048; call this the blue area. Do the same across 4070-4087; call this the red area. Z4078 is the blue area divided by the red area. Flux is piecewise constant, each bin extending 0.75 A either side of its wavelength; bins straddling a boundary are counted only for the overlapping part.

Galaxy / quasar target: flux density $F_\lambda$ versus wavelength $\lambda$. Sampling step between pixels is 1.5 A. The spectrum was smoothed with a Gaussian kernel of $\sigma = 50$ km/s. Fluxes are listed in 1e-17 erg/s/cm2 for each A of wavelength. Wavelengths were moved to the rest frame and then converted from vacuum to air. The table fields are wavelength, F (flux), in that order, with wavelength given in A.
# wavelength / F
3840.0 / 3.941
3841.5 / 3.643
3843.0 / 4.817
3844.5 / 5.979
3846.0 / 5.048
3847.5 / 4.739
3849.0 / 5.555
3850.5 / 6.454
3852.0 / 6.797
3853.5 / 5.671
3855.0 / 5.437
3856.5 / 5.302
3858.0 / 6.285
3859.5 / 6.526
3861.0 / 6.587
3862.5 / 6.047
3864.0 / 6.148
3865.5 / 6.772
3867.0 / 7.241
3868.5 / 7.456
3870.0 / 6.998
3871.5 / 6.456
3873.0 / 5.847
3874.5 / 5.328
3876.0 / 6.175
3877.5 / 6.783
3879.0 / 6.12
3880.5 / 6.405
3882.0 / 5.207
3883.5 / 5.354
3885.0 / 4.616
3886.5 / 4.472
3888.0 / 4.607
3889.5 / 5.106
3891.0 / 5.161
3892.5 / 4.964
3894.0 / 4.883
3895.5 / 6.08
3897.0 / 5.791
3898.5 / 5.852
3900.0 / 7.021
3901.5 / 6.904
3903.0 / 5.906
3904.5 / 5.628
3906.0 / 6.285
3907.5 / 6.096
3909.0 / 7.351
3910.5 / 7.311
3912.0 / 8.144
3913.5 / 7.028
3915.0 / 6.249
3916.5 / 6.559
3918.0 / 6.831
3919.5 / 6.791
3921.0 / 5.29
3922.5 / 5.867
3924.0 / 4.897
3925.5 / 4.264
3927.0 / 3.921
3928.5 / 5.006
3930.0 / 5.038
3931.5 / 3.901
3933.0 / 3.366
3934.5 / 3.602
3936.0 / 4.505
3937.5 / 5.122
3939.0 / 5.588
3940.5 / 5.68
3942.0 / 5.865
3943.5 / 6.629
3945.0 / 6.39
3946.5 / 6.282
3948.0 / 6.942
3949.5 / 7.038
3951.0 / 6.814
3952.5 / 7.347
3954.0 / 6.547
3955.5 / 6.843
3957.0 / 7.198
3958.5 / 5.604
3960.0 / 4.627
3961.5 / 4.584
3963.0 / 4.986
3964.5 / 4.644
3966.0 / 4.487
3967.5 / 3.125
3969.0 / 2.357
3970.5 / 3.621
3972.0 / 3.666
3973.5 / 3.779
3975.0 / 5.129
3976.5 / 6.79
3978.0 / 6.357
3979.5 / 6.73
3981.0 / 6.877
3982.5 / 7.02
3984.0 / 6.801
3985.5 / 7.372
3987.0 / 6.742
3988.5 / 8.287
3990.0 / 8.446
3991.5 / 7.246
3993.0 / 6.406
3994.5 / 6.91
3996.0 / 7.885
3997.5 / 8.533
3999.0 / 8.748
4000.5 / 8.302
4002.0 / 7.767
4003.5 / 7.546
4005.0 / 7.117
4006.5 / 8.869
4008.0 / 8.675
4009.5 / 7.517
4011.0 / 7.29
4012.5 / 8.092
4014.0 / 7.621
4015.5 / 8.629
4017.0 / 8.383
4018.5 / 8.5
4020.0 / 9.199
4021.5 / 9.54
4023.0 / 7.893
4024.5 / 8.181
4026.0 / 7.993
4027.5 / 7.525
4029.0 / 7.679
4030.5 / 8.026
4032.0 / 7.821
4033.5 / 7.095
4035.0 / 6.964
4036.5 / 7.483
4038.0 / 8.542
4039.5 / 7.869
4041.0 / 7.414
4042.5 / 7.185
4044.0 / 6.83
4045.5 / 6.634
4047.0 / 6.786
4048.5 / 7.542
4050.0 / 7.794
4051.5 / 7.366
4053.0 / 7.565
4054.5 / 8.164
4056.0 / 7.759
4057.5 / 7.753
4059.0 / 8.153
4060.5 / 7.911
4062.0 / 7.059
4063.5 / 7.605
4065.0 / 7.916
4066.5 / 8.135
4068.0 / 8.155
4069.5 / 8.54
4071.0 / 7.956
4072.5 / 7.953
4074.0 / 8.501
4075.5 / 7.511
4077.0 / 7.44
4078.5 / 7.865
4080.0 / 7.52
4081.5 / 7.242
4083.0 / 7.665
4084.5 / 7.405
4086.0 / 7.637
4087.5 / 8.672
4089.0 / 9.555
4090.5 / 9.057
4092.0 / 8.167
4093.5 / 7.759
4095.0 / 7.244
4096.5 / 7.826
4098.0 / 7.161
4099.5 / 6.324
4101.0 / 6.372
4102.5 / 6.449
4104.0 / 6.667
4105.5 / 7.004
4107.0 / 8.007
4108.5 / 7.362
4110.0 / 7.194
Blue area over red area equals 1.1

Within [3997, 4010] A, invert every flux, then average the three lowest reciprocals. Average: 0.114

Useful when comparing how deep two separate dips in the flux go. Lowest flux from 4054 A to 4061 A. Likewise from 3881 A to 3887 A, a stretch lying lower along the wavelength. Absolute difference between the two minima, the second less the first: 3.3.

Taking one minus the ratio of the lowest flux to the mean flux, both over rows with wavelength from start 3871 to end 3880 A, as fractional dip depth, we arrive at 0.129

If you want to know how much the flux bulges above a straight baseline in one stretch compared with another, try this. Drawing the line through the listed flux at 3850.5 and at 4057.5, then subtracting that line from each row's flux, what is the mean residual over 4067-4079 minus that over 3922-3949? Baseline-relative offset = 2.0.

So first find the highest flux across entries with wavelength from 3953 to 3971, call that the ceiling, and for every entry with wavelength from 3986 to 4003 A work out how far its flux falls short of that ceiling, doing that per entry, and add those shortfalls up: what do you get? -6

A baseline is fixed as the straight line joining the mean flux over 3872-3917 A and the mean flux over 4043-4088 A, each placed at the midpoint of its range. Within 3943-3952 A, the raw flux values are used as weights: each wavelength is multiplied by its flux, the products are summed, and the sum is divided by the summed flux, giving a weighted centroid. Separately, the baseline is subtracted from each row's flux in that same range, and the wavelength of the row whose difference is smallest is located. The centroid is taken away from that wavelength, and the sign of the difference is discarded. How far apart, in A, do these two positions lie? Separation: 0.8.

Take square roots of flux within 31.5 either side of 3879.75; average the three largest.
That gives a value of 2.72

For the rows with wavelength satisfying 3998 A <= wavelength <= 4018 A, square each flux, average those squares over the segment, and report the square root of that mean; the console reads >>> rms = 8.1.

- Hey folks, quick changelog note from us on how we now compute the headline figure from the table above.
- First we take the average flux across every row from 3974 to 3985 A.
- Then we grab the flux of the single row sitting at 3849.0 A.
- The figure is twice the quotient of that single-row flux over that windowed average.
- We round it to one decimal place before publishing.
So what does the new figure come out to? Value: 1.7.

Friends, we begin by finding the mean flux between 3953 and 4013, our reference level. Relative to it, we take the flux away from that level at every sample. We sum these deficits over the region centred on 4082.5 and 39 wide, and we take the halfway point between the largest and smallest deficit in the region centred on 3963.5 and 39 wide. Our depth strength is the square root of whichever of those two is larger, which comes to 1.3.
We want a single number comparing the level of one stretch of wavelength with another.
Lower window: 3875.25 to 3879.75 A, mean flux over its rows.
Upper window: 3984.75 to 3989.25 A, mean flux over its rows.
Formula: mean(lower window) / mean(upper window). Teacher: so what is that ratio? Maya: 0.852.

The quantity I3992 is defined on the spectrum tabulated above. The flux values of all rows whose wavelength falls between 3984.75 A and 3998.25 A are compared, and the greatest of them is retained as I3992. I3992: 8.533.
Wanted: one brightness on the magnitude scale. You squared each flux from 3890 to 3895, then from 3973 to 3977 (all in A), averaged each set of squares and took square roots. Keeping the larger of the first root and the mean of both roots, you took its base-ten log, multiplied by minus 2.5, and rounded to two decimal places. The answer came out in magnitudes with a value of -1.79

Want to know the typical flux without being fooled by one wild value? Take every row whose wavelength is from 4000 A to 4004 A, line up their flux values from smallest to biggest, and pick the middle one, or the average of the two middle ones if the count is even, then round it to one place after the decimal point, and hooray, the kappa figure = 7.8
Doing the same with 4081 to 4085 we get 7.4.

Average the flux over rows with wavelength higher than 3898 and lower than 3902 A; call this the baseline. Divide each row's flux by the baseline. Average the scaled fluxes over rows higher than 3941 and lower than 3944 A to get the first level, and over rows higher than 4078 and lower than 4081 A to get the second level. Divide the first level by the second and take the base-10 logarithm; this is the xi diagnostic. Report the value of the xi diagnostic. -0.09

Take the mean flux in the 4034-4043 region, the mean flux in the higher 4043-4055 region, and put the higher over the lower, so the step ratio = 1.0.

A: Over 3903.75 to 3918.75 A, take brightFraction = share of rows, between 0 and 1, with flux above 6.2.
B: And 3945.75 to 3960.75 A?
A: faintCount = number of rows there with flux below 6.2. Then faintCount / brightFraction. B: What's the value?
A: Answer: 2.5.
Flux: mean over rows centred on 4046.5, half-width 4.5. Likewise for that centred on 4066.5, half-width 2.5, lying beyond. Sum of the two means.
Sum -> 15.2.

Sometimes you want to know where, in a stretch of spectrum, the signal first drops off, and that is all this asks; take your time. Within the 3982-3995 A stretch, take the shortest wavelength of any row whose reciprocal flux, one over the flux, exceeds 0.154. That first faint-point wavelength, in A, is 3993.0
